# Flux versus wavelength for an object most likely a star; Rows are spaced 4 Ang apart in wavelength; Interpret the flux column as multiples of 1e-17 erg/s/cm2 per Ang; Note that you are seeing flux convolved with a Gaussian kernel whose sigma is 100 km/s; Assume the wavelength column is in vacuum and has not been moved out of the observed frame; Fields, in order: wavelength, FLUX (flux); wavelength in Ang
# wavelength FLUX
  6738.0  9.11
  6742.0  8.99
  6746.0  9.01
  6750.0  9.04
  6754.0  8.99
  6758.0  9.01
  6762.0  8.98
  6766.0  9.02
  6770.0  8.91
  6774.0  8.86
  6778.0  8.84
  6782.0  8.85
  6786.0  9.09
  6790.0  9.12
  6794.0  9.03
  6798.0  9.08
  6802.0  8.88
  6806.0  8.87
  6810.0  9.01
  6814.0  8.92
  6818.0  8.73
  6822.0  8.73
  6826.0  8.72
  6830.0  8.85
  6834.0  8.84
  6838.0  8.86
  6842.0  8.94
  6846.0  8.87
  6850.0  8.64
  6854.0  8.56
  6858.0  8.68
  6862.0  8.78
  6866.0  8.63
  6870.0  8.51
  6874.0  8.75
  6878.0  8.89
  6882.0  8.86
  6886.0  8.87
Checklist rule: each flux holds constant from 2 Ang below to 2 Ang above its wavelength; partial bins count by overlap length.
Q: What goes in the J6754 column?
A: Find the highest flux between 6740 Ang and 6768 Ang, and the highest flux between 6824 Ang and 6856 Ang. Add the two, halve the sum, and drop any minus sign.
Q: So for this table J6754 8.99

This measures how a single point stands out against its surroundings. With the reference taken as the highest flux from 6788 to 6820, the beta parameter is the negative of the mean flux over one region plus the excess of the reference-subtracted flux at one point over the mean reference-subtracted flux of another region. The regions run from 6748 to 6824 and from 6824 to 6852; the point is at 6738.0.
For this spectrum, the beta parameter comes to -8.65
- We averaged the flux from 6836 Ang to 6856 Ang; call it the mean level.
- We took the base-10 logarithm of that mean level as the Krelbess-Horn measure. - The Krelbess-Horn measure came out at 0.943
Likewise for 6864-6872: 0.933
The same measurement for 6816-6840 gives 0.944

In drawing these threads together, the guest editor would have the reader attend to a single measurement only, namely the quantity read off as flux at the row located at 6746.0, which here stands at 9.01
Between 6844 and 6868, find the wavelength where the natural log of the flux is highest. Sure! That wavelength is 6846.0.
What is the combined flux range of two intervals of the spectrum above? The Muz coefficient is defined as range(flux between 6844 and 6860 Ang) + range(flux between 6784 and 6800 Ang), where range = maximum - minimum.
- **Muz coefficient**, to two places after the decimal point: 0.40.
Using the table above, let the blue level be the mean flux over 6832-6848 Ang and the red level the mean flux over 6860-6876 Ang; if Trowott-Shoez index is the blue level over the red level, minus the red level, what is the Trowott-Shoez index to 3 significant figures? -7.64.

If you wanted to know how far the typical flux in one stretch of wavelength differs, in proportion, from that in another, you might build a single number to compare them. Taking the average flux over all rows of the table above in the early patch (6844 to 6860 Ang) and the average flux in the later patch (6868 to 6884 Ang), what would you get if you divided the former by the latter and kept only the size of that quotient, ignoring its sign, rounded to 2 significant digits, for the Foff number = 0.99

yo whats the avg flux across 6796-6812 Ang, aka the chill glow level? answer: 8.96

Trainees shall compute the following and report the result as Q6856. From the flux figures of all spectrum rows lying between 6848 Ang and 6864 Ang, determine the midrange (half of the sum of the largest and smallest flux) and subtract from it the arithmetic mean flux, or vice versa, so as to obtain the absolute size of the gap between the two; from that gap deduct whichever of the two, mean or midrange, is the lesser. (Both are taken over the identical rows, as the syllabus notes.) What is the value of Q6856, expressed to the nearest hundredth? -8.66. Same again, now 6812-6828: -8.73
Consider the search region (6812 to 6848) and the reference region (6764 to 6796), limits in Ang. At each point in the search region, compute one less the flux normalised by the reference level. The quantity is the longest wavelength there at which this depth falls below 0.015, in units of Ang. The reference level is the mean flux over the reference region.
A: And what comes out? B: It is 6846.0 Ang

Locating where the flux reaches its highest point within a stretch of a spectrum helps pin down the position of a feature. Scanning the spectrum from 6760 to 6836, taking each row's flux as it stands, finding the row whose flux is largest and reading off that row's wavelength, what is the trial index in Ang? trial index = 6790.0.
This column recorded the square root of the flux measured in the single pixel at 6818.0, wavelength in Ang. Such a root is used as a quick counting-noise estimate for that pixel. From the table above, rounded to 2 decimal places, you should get 2.95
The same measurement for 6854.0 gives 2.93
